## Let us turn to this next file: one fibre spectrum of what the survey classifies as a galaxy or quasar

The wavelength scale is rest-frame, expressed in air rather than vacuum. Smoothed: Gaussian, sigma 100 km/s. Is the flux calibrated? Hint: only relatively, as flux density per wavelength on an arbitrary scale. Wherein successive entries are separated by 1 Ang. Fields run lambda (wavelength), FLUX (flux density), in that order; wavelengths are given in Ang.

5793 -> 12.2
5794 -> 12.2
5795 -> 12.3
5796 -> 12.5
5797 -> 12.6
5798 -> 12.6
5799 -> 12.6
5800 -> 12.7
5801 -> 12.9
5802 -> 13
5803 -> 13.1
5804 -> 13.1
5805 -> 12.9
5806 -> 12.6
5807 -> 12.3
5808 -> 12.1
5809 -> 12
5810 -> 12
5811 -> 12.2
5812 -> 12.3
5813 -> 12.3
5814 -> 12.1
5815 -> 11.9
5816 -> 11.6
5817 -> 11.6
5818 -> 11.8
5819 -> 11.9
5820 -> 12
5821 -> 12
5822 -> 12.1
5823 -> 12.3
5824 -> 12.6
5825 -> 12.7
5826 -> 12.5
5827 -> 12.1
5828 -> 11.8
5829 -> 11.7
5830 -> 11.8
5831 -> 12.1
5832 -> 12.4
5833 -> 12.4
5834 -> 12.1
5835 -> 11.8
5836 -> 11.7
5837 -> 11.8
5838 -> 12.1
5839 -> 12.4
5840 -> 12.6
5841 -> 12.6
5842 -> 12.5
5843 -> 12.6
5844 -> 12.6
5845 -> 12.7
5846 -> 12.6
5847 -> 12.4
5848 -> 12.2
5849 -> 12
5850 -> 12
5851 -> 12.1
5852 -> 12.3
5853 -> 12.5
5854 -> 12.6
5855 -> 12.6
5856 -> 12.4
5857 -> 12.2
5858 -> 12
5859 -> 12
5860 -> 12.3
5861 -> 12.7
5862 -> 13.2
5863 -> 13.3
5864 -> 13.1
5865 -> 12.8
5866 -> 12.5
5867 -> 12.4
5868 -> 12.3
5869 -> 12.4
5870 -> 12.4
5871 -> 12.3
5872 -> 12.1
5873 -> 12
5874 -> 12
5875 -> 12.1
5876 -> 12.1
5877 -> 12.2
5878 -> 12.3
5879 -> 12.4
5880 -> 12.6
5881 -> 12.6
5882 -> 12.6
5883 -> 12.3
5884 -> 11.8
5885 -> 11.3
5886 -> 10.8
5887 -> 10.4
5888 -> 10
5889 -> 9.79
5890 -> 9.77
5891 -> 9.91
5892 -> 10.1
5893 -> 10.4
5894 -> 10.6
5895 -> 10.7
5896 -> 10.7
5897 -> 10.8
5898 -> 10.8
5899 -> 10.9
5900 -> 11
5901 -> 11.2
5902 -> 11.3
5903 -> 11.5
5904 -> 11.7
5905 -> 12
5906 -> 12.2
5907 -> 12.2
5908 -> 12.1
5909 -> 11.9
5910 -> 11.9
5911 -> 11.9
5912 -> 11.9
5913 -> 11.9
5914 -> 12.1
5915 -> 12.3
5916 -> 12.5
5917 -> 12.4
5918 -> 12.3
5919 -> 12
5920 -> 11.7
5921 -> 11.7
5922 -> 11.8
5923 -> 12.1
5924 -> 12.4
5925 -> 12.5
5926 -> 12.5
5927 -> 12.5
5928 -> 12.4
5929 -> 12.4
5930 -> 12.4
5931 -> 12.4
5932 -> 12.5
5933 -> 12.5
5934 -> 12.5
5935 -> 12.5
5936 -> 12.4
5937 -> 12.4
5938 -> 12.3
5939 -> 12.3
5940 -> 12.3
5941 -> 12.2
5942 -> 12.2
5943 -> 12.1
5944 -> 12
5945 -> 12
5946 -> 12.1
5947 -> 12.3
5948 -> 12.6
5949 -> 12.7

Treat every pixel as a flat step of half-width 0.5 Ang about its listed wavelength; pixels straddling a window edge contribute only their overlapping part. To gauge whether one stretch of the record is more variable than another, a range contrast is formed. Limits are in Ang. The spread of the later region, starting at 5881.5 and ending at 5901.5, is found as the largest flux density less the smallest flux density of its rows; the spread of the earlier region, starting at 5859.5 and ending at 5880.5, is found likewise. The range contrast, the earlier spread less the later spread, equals -1.5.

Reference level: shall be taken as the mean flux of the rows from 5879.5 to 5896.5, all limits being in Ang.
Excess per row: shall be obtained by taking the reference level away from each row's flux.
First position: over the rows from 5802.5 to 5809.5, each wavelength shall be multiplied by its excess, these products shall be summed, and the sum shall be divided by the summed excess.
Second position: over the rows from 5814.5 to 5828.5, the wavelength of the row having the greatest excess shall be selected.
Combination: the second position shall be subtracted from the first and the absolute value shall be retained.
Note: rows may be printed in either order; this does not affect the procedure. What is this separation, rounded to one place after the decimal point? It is 19.5 Ang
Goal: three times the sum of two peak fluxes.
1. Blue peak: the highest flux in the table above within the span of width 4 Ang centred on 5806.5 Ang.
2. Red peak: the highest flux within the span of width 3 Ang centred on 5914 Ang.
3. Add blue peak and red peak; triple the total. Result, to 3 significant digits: 75.6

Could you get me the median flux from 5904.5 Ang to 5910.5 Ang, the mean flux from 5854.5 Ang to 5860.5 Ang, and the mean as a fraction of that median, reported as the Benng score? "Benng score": 1.02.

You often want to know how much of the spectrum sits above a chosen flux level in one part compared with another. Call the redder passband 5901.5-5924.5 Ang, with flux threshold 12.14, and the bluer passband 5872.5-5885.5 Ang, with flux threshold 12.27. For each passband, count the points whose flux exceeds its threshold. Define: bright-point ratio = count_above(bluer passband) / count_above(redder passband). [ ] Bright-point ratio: 1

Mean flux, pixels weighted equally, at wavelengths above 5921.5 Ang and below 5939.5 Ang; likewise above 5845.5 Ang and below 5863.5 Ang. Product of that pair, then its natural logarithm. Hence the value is 5.03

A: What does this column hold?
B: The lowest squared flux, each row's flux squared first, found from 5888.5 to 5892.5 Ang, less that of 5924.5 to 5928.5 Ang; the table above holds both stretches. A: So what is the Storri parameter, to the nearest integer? -58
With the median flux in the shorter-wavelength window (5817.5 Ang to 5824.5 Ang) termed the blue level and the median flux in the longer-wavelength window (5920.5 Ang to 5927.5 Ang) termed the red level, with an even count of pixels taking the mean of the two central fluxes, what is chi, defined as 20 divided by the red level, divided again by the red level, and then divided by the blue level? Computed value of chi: 0.0108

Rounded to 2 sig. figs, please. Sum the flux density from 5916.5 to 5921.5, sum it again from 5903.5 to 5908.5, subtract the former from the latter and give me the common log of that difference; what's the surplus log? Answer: -1.0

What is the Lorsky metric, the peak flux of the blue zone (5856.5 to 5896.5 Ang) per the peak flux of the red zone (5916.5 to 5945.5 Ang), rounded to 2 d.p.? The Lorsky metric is 1.06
